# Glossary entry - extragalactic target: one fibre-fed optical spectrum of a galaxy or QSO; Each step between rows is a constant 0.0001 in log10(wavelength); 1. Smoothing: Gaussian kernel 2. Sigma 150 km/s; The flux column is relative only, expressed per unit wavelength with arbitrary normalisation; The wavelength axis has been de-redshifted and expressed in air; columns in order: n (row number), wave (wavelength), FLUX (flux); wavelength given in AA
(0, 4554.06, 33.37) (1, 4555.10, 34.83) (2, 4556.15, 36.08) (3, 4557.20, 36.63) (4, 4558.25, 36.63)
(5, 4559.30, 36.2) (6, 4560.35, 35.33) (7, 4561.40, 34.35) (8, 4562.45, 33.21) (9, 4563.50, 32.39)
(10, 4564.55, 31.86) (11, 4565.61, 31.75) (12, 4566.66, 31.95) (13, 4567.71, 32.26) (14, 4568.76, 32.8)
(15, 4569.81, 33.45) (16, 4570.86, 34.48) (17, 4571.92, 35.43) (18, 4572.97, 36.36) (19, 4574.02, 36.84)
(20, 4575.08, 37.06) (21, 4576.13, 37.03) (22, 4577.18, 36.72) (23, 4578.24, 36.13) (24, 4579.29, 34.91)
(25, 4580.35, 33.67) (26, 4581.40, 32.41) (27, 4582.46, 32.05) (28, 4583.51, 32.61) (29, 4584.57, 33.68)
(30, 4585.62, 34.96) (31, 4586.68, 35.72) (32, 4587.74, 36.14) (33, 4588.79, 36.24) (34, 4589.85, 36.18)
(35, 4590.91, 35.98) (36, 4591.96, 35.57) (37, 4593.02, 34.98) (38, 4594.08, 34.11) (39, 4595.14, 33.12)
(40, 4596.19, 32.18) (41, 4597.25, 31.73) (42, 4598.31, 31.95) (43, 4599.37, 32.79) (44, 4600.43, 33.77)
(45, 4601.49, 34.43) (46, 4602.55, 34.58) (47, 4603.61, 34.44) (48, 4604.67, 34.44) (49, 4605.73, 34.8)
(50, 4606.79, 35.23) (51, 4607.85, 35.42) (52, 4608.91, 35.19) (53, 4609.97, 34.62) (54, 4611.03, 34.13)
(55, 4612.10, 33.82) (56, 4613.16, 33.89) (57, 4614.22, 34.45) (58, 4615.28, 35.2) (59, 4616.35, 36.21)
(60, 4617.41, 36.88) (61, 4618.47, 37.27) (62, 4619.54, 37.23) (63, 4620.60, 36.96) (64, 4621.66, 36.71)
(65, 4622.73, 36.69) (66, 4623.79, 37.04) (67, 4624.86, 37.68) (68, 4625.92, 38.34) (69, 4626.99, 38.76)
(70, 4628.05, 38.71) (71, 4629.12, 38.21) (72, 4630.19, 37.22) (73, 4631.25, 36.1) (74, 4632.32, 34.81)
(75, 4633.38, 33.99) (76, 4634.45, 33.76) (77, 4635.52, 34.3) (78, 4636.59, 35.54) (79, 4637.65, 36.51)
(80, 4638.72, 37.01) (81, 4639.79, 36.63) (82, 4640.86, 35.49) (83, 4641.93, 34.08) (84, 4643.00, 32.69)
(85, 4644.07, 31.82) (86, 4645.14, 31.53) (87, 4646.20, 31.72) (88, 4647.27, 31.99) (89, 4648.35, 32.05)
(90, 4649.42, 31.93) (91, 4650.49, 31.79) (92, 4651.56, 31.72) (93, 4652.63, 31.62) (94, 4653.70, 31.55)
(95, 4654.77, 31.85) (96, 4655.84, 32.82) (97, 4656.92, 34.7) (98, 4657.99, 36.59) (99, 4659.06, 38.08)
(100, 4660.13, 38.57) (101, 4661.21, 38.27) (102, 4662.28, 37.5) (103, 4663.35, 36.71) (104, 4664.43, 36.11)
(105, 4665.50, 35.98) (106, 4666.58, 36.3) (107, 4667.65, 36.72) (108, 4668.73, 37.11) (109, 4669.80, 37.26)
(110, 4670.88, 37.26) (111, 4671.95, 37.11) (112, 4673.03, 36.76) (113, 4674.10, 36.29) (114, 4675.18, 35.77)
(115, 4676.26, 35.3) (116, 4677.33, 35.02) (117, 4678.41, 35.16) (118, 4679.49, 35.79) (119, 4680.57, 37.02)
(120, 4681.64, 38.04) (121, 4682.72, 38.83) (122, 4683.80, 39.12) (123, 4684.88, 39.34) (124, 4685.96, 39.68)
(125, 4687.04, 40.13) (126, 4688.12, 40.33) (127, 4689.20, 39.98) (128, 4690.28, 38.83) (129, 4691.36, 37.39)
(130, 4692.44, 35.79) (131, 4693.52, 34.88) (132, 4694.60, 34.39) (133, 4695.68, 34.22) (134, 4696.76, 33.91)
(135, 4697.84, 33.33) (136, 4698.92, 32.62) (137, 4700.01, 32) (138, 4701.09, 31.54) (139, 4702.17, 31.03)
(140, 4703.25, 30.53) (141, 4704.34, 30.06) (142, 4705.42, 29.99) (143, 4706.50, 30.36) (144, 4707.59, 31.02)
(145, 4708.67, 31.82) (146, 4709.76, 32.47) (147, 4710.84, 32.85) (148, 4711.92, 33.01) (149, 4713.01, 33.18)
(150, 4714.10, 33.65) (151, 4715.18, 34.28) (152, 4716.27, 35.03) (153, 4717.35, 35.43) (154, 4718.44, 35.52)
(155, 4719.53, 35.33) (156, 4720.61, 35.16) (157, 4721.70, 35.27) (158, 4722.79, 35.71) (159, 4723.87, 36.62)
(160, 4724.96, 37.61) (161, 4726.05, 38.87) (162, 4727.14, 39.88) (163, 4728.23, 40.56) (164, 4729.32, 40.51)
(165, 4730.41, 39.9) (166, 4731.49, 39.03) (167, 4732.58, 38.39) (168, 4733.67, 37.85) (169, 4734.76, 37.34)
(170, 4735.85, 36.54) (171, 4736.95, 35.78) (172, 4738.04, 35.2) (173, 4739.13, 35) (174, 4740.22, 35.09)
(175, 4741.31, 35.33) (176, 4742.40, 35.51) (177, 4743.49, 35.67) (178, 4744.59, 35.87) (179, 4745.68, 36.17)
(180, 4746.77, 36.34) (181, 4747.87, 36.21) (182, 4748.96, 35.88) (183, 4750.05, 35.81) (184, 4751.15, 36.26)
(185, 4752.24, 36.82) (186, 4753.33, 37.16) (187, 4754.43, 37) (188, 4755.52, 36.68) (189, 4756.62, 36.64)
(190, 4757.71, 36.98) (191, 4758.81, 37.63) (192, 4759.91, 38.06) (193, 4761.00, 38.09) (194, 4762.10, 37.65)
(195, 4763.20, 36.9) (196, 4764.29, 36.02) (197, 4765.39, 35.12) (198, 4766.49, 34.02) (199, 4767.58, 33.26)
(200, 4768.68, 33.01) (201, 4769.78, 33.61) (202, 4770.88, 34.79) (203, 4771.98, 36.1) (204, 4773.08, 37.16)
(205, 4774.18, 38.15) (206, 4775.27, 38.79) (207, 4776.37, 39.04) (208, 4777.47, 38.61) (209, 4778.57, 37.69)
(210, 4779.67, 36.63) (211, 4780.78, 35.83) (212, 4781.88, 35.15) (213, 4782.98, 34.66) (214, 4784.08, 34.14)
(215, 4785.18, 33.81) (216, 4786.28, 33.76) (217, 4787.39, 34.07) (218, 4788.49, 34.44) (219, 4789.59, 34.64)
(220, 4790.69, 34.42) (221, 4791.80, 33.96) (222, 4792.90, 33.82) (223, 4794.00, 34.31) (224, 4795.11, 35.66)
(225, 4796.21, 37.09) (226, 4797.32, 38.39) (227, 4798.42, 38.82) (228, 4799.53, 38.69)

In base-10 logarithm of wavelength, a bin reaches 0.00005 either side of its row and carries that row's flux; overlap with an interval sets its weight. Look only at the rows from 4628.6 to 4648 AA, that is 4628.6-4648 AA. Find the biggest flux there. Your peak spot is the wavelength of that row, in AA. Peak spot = 4629.12 AA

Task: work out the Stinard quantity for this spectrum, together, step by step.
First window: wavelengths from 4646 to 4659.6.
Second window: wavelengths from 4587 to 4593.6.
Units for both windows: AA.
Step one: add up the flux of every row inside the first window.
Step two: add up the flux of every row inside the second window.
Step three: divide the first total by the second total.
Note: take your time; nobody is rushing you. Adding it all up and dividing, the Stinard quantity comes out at 2.0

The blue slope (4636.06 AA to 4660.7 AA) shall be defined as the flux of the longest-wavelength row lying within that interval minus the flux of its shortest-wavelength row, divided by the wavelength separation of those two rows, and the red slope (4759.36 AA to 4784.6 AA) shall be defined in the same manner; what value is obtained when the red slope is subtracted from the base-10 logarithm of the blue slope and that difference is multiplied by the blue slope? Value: -0.094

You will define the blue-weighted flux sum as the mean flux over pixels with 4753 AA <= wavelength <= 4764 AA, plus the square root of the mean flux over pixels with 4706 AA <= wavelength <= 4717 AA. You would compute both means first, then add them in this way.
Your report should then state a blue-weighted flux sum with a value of 43.0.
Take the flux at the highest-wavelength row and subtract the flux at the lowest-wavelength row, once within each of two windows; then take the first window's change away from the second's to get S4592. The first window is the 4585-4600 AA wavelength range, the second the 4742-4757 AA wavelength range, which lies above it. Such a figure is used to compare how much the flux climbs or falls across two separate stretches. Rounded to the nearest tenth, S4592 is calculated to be 3.3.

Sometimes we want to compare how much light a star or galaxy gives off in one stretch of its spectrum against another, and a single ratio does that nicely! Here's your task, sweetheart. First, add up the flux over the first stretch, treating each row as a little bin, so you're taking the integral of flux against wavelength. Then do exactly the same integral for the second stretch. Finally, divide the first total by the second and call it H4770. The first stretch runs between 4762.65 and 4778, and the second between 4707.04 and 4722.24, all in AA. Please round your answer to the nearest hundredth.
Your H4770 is 1.08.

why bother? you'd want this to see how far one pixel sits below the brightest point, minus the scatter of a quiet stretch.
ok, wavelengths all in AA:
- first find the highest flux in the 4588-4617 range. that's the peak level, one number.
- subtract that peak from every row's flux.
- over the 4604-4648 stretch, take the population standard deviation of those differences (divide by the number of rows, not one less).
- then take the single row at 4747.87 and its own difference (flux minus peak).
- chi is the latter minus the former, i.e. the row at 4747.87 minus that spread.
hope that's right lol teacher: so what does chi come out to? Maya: -1.9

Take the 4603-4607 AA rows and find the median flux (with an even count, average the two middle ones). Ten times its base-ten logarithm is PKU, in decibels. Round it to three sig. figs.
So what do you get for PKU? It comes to 15.4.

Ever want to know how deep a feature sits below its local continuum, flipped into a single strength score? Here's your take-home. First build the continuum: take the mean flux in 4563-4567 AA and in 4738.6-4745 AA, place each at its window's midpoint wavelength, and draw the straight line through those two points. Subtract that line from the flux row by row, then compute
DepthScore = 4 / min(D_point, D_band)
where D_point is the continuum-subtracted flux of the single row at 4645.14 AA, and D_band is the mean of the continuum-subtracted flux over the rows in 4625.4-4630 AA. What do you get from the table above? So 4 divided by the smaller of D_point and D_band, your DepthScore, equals -2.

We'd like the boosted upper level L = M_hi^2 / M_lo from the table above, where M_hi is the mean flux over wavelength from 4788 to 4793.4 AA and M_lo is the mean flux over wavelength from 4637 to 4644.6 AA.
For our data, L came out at 34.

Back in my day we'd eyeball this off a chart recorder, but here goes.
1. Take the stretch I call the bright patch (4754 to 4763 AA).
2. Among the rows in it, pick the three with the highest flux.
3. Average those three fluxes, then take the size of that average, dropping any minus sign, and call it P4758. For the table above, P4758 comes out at 37.9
